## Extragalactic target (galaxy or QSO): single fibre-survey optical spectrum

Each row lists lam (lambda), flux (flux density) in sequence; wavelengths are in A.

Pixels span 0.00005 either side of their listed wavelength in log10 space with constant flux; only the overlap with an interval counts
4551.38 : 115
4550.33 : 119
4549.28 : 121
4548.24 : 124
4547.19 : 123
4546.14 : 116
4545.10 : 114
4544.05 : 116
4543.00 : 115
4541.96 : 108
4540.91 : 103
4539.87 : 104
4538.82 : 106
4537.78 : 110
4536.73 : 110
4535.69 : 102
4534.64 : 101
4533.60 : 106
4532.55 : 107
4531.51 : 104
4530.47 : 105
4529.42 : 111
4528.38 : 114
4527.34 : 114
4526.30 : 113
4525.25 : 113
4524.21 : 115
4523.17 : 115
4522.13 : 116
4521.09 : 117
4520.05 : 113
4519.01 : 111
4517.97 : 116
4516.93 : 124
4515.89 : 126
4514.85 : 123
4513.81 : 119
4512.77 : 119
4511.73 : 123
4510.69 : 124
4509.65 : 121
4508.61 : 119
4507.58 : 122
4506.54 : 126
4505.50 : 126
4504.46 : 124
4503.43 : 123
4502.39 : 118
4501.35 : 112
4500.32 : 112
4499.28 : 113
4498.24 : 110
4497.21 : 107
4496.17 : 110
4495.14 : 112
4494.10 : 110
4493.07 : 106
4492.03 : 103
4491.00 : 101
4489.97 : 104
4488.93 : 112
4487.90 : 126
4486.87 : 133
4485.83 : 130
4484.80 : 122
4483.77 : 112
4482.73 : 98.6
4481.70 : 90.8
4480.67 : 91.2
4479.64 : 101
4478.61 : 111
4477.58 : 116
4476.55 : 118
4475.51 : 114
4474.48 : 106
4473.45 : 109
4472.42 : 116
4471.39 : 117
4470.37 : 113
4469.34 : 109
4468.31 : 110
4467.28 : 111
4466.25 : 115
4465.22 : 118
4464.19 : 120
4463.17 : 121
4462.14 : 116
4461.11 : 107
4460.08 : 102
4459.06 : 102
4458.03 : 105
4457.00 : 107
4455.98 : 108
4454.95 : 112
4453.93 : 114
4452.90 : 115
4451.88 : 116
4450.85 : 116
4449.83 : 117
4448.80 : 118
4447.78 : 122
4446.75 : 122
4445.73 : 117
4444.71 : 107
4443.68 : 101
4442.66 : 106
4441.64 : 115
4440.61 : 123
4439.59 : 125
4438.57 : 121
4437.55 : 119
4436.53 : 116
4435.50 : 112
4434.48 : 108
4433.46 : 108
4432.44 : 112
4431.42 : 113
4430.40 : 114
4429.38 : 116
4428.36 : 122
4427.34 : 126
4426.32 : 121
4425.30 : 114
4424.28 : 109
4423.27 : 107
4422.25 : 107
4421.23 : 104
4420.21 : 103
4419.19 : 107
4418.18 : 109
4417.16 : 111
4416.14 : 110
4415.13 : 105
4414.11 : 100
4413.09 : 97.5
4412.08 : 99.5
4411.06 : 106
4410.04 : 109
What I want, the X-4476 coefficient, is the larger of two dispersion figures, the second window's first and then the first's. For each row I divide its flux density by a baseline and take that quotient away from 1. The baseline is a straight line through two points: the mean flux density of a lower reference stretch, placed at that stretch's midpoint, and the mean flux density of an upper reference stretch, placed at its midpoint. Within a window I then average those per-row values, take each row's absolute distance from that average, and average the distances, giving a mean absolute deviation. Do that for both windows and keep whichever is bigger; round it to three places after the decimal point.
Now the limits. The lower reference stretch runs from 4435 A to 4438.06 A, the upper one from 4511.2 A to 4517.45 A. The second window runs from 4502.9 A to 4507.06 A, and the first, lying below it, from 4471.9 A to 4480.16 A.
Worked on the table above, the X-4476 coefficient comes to 0.039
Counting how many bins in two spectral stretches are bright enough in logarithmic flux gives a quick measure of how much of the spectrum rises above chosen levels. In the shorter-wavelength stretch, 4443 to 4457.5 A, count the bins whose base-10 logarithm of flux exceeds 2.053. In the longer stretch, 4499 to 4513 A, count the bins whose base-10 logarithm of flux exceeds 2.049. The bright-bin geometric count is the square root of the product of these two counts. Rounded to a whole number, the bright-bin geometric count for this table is 11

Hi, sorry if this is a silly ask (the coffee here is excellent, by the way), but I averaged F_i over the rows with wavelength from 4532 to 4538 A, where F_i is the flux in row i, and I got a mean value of 106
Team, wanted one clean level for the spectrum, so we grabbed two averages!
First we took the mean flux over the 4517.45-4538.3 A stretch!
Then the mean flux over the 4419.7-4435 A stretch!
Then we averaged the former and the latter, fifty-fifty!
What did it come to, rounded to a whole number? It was 111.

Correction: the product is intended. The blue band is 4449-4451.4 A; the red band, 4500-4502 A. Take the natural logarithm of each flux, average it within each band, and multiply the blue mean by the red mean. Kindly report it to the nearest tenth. 22.5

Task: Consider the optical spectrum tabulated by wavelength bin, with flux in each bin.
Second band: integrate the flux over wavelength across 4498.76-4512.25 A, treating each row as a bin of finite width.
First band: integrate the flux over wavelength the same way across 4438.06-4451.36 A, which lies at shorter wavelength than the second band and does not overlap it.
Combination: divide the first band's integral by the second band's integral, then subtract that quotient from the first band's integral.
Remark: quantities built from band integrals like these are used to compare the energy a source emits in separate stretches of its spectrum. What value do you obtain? 1544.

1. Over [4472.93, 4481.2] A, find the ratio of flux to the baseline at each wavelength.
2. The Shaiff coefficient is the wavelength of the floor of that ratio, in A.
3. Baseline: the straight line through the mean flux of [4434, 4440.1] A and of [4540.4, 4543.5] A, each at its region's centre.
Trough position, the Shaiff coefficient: 4480.67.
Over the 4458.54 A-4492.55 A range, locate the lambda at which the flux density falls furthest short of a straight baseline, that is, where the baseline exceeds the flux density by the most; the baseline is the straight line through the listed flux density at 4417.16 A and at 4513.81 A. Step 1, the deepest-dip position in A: 4481.70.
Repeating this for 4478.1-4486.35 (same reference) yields 4481.70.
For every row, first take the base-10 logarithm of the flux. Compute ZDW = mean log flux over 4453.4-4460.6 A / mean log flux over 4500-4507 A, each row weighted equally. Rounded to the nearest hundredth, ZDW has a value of 0.98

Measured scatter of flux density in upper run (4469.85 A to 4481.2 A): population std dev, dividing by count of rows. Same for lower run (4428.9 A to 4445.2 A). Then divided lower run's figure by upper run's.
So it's 0.82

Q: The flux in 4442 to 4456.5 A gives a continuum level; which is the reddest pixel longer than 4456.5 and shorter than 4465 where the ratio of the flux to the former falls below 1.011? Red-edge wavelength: 4461.11 A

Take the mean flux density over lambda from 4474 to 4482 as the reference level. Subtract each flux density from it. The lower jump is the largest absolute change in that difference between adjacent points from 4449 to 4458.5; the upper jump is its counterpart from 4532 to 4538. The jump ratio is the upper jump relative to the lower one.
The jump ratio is 2.0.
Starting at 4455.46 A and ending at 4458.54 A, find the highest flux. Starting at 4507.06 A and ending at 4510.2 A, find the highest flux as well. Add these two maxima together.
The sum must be 230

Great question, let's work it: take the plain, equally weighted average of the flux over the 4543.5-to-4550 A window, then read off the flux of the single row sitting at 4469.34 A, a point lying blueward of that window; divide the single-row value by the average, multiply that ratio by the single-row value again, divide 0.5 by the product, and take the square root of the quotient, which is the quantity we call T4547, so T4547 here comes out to 0.071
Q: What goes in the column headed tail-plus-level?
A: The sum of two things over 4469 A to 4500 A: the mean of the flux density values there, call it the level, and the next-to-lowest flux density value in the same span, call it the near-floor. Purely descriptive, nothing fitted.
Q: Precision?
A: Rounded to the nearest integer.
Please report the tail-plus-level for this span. 202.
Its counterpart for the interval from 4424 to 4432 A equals 230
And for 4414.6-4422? 211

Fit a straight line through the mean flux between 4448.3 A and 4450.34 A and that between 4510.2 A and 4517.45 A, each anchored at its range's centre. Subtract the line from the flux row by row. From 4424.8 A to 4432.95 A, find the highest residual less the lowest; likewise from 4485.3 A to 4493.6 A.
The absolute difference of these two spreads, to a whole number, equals 18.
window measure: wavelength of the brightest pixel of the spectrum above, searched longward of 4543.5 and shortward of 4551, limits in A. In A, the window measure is 4548.24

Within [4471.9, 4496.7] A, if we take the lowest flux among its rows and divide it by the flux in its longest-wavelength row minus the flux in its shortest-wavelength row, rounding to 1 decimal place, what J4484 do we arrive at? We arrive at -15.1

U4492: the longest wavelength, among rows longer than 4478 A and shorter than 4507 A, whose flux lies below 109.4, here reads 4497.21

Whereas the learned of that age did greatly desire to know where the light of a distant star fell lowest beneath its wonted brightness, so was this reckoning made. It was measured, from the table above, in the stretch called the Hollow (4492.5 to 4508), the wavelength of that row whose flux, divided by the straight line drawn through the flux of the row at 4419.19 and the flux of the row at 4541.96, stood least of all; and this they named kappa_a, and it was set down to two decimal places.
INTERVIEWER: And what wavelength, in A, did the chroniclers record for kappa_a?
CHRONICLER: 4493.07 A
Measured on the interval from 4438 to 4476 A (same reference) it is 4443.68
